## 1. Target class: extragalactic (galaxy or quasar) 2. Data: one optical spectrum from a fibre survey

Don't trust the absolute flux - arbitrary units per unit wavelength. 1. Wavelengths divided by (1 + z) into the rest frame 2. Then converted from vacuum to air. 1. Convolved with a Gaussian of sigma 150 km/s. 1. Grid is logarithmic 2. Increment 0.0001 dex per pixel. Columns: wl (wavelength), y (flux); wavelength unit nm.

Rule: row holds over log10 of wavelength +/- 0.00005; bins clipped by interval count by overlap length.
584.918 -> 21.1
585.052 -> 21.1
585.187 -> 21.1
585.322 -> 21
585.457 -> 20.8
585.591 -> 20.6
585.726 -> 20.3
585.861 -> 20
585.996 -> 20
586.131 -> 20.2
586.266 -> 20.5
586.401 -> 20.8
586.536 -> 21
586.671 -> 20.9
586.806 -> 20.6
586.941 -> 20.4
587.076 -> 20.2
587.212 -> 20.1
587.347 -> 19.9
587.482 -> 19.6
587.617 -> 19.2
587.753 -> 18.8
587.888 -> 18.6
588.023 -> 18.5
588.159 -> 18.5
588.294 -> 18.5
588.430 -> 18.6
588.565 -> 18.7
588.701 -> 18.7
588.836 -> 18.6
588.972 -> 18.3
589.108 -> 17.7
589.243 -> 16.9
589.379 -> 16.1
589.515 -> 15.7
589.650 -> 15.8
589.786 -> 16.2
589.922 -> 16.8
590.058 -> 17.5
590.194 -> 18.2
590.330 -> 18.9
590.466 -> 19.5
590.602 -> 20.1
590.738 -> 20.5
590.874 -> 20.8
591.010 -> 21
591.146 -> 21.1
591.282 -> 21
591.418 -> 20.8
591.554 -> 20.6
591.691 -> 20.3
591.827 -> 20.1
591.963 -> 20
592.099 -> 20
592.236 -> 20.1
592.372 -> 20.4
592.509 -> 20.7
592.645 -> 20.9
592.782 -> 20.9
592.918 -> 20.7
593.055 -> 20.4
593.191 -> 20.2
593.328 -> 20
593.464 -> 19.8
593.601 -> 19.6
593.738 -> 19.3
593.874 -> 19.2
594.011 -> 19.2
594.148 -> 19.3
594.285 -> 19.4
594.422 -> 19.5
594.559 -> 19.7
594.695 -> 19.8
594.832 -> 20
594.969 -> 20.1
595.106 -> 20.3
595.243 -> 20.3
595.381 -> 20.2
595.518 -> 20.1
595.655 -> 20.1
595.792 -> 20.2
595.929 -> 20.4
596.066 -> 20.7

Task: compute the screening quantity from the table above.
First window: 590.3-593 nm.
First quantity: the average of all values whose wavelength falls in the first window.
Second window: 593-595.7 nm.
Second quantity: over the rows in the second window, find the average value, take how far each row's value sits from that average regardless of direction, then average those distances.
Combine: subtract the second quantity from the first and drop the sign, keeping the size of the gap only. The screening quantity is 20.1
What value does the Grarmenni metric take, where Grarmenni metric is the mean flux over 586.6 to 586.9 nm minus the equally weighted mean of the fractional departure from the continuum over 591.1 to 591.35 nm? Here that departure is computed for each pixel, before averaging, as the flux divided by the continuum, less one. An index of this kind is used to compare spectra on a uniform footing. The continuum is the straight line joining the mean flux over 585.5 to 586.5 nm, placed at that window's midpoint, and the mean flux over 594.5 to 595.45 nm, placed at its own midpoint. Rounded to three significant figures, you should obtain 20.7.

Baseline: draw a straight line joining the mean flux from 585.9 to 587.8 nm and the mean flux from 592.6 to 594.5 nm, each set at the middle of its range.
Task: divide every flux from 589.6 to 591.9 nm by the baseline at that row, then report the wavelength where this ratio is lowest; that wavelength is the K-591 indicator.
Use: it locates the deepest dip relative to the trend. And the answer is 589.650 nm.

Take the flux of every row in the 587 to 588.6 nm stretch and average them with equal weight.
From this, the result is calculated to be 19.1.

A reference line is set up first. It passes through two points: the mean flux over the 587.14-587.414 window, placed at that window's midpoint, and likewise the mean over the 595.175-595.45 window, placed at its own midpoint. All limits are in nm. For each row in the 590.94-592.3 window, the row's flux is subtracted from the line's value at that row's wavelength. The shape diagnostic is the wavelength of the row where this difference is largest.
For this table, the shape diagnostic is 592.099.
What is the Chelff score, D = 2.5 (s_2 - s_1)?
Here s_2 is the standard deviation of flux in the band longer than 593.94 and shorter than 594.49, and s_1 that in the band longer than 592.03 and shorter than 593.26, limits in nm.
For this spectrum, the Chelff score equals -0.5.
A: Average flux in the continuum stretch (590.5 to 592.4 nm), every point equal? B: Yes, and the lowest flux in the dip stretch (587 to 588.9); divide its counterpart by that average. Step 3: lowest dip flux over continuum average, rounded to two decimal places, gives 0.90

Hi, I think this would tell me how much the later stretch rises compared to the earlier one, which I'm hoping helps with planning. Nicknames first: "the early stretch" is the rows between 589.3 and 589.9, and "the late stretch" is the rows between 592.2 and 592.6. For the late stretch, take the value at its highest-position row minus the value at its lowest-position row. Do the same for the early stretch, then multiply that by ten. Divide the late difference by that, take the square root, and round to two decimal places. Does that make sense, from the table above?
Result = 0.77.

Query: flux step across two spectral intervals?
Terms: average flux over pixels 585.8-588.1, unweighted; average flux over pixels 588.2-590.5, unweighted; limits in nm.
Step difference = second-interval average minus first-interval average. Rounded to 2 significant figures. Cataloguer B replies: -2.3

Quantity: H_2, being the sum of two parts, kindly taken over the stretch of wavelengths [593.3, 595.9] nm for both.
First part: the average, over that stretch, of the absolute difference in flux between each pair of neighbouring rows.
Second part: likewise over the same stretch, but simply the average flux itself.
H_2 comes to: 19.9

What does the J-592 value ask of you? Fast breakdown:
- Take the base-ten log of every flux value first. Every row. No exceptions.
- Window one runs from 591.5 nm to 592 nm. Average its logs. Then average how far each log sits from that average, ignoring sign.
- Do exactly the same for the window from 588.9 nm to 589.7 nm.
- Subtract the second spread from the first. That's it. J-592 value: -0.019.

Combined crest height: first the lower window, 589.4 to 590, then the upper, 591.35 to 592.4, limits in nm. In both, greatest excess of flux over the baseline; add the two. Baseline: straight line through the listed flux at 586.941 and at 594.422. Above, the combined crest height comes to -2.3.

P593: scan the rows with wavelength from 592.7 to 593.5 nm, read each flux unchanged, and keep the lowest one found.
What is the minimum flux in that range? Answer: 19.8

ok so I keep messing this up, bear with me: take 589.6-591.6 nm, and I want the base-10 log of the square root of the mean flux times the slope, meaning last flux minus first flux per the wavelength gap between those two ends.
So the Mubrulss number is 0.8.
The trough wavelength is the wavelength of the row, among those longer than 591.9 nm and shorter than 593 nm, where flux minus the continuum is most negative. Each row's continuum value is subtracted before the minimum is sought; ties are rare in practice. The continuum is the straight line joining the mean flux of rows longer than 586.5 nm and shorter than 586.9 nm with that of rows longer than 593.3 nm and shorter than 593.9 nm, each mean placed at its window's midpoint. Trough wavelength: 591.963 nm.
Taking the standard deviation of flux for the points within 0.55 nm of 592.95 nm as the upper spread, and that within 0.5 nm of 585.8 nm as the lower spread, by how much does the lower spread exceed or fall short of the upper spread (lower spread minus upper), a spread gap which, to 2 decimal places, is -0.05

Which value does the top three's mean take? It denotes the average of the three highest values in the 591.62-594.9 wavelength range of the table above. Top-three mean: 20.8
